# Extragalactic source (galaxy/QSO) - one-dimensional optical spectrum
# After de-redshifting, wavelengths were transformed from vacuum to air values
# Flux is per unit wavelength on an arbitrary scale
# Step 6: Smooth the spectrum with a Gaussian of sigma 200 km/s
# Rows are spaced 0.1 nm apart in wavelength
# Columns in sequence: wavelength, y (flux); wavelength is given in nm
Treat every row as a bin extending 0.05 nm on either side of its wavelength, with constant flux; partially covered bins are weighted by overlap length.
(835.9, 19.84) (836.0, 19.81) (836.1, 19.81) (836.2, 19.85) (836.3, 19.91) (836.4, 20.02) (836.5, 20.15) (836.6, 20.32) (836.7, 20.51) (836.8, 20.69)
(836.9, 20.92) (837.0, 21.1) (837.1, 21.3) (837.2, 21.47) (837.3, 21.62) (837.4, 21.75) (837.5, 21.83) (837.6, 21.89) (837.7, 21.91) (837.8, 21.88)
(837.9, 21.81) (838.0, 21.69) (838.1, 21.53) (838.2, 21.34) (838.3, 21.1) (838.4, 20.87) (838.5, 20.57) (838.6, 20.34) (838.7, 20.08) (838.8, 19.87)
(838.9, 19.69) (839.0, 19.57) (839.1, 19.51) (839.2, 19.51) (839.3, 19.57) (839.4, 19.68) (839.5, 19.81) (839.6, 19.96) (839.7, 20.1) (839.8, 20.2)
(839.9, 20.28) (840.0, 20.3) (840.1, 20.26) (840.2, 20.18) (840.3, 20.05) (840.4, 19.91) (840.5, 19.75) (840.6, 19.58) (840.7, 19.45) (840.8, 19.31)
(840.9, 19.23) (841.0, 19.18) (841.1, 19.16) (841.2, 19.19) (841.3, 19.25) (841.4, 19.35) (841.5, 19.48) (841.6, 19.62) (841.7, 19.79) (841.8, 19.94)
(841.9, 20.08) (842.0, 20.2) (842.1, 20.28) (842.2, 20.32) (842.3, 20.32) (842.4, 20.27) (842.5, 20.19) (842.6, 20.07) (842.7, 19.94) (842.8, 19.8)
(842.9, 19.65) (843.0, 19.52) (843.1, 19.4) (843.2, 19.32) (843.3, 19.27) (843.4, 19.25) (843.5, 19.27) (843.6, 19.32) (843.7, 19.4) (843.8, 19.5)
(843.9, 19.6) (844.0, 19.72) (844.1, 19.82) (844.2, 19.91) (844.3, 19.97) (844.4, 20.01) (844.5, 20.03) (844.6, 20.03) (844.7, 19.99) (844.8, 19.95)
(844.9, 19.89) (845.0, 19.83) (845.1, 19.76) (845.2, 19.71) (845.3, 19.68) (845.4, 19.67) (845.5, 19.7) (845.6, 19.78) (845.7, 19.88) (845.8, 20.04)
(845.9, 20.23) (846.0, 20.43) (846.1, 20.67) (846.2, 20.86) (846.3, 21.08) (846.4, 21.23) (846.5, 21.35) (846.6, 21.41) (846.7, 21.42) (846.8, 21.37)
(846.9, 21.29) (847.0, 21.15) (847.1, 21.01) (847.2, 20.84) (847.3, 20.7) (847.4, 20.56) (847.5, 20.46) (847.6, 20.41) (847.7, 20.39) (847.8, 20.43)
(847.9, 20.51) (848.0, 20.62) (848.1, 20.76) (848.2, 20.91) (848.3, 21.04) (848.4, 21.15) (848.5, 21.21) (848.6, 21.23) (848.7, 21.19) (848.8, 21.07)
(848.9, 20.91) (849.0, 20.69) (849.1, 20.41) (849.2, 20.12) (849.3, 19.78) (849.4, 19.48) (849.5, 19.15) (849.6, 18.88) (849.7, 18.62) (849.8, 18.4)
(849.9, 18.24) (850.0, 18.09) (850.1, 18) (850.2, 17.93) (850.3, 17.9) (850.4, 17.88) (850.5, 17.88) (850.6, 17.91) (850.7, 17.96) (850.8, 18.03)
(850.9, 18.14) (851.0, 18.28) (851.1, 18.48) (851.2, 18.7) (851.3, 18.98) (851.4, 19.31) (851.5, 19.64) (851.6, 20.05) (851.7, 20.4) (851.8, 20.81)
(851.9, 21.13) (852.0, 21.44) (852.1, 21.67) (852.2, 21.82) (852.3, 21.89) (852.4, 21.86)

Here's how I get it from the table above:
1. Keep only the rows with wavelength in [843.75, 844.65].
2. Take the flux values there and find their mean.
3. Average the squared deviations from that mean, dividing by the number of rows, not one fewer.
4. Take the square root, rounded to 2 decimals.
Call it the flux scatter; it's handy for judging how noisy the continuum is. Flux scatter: 0.19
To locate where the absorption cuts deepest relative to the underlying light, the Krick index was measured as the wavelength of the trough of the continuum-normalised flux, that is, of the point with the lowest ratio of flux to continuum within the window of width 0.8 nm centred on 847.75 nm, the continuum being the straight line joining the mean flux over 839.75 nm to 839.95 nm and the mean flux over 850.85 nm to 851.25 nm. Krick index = 847.7 nm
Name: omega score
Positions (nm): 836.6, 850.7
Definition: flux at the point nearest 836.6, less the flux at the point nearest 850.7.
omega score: 2.4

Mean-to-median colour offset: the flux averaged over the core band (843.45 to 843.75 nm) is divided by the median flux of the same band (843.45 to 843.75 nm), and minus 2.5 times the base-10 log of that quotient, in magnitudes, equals -0.001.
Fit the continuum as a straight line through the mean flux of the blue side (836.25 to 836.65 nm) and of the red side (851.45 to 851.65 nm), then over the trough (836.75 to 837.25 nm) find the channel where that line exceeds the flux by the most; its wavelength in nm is 836.8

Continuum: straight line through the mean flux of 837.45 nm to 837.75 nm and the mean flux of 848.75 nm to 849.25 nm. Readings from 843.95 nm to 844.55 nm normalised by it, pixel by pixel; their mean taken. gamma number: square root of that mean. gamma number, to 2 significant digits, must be 0.97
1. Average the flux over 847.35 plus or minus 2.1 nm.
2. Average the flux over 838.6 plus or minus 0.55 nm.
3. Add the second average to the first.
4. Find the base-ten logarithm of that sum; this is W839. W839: 1.61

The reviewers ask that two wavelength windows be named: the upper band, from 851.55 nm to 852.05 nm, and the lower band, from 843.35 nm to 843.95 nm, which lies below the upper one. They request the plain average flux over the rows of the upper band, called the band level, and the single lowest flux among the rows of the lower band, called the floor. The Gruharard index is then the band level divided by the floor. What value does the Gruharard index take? 1.08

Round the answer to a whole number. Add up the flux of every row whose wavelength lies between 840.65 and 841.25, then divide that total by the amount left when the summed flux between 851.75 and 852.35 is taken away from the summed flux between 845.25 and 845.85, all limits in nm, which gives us -12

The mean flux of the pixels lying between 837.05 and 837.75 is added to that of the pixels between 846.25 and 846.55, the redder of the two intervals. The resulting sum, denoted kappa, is 42.9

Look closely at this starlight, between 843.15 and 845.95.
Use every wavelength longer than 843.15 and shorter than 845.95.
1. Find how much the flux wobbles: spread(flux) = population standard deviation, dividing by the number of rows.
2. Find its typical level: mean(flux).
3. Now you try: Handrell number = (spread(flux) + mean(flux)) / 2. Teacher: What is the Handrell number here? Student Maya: 10.0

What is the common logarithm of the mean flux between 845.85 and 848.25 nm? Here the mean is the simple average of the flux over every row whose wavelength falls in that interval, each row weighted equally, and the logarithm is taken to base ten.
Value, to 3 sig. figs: 1.32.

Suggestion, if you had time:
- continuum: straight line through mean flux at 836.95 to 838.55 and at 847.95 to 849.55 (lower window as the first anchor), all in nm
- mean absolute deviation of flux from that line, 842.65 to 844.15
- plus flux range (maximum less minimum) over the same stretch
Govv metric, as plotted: 2.20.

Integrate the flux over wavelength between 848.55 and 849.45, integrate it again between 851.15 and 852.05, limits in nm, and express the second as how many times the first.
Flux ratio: 0.98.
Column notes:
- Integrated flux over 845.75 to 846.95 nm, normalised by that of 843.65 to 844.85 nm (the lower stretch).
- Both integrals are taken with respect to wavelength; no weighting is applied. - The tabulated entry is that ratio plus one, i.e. 2.06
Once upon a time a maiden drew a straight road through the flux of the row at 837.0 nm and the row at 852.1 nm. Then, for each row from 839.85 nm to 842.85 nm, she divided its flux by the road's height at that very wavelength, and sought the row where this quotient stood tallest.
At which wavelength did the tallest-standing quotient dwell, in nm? 840.0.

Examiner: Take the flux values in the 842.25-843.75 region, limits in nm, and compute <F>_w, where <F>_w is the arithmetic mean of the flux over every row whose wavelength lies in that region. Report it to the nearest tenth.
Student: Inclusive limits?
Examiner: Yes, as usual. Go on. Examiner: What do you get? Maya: 19.7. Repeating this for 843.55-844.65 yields 19.8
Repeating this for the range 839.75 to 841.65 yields 19.7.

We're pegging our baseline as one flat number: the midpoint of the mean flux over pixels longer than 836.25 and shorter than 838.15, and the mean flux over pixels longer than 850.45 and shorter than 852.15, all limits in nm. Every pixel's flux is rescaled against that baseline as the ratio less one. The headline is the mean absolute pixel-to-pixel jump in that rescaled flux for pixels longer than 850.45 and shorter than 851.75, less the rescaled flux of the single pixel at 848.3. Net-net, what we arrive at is -0.03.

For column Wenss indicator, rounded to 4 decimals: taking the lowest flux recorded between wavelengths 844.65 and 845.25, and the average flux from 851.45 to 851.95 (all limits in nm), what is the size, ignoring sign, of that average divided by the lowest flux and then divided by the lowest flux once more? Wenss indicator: 0.0525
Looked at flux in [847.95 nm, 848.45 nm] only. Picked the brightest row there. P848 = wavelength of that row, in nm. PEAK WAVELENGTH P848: 848.4 nm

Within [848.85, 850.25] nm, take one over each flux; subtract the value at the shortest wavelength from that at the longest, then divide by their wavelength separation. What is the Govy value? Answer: 0.0061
